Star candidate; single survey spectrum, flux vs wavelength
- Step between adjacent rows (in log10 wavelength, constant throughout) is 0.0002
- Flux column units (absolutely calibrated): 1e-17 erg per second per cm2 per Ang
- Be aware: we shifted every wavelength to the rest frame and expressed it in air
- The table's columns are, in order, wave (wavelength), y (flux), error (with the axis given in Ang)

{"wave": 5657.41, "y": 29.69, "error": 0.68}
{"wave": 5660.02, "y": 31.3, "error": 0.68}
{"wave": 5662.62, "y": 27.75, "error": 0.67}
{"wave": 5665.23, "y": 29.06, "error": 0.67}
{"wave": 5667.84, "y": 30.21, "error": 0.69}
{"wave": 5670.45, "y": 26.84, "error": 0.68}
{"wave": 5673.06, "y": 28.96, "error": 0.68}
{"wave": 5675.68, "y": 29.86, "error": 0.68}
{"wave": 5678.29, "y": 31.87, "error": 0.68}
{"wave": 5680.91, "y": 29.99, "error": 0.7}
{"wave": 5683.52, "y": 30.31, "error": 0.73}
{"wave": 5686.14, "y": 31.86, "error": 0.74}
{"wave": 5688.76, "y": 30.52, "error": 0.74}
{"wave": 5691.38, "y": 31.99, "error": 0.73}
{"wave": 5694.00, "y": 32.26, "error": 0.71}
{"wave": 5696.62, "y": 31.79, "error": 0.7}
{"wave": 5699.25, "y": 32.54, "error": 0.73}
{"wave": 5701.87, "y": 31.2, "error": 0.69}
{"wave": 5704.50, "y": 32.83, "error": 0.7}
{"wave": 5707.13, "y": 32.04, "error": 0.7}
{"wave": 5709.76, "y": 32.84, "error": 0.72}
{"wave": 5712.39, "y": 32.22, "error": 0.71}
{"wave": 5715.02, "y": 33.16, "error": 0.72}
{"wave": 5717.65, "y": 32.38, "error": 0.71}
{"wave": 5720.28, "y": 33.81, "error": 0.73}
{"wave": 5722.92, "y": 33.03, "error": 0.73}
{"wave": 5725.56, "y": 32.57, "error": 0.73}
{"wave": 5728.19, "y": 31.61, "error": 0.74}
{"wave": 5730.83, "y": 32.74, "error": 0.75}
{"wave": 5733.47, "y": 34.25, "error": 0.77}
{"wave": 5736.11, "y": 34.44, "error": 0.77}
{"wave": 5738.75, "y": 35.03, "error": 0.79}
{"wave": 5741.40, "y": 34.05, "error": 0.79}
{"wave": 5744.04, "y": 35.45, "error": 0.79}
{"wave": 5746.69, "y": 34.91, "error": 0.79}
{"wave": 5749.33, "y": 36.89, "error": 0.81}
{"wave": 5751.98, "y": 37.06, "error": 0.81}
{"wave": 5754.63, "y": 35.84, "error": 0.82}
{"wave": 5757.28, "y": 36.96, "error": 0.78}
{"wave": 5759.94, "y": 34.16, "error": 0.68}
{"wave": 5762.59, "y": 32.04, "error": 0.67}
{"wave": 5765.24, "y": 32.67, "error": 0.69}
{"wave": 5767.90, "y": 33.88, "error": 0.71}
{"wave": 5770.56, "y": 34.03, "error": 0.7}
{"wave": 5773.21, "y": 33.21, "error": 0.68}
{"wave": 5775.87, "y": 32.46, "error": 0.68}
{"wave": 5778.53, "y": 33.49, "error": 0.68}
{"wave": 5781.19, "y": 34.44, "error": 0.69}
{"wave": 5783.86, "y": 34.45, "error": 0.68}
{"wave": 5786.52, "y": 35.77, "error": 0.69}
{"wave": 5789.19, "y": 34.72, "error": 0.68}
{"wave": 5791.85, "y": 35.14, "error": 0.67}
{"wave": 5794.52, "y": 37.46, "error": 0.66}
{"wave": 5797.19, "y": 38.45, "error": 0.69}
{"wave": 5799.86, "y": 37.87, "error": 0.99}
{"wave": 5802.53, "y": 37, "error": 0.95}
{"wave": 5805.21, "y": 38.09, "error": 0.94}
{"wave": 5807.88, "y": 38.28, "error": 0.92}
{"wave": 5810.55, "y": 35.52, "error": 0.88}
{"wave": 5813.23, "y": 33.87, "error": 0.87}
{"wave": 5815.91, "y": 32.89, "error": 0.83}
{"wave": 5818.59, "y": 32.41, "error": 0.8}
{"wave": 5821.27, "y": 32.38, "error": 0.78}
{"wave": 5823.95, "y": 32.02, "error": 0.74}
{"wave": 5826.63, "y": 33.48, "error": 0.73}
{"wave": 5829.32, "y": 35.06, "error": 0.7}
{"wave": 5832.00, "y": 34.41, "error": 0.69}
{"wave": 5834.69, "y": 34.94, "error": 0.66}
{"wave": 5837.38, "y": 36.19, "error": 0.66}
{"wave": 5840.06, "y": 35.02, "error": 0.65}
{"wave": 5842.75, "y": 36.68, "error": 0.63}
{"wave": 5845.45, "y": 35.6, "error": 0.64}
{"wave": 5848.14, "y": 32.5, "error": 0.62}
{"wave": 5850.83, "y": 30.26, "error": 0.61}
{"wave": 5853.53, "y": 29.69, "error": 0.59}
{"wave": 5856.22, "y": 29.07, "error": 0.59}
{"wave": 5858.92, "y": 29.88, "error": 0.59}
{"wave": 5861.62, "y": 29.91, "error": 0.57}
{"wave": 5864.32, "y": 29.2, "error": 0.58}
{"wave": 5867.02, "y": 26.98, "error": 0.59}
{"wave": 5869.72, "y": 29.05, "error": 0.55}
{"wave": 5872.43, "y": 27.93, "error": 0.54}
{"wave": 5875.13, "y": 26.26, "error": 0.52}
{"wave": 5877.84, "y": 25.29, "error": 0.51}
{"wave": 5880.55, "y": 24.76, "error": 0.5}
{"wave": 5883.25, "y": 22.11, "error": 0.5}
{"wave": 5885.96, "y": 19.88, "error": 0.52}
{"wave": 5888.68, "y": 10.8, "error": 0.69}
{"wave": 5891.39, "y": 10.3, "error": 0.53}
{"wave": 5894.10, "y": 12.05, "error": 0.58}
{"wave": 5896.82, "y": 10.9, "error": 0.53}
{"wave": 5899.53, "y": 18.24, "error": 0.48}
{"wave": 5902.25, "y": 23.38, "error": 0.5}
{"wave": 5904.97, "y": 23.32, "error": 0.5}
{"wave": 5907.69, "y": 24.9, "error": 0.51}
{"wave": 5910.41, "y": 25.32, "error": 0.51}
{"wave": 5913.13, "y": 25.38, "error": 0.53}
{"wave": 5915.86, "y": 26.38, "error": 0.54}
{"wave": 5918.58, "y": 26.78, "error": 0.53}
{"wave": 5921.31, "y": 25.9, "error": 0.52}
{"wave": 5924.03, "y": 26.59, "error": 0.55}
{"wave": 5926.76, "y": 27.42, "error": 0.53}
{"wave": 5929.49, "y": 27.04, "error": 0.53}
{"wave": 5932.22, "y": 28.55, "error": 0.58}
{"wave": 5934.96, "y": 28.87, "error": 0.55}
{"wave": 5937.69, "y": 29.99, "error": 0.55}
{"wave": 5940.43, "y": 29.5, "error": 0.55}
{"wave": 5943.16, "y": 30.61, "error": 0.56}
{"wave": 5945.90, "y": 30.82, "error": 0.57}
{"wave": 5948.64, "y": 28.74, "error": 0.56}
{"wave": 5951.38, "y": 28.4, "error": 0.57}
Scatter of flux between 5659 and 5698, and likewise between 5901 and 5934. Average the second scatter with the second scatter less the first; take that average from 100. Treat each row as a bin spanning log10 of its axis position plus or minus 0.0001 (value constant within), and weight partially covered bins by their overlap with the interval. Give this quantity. 99.3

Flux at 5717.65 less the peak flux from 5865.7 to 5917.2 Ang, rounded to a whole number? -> 3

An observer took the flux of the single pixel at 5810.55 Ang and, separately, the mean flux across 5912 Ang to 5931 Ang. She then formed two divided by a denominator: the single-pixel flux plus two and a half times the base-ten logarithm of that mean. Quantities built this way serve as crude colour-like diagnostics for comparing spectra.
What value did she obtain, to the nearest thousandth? 0.051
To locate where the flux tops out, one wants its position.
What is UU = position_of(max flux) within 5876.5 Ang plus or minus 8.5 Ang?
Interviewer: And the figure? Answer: 5869.72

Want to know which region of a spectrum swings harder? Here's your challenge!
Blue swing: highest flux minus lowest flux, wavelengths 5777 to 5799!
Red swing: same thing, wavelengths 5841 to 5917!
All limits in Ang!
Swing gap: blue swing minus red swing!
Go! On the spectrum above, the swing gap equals -21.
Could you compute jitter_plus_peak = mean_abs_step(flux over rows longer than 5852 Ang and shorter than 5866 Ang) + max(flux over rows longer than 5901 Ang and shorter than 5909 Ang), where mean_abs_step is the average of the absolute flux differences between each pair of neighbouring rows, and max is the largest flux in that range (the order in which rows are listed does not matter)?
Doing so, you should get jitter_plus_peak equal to 25.4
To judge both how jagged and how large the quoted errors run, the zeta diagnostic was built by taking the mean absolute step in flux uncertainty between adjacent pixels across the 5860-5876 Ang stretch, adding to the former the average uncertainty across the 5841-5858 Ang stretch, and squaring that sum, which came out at 0.40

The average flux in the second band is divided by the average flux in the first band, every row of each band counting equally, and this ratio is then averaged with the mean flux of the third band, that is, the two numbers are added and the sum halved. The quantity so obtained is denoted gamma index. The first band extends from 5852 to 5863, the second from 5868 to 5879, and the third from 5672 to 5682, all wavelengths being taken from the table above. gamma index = 15.5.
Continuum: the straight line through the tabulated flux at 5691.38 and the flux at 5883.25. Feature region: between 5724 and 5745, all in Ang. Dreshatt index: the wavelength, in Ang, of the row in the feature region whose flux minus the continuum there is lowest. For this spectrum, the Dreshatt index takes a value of 5728.19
